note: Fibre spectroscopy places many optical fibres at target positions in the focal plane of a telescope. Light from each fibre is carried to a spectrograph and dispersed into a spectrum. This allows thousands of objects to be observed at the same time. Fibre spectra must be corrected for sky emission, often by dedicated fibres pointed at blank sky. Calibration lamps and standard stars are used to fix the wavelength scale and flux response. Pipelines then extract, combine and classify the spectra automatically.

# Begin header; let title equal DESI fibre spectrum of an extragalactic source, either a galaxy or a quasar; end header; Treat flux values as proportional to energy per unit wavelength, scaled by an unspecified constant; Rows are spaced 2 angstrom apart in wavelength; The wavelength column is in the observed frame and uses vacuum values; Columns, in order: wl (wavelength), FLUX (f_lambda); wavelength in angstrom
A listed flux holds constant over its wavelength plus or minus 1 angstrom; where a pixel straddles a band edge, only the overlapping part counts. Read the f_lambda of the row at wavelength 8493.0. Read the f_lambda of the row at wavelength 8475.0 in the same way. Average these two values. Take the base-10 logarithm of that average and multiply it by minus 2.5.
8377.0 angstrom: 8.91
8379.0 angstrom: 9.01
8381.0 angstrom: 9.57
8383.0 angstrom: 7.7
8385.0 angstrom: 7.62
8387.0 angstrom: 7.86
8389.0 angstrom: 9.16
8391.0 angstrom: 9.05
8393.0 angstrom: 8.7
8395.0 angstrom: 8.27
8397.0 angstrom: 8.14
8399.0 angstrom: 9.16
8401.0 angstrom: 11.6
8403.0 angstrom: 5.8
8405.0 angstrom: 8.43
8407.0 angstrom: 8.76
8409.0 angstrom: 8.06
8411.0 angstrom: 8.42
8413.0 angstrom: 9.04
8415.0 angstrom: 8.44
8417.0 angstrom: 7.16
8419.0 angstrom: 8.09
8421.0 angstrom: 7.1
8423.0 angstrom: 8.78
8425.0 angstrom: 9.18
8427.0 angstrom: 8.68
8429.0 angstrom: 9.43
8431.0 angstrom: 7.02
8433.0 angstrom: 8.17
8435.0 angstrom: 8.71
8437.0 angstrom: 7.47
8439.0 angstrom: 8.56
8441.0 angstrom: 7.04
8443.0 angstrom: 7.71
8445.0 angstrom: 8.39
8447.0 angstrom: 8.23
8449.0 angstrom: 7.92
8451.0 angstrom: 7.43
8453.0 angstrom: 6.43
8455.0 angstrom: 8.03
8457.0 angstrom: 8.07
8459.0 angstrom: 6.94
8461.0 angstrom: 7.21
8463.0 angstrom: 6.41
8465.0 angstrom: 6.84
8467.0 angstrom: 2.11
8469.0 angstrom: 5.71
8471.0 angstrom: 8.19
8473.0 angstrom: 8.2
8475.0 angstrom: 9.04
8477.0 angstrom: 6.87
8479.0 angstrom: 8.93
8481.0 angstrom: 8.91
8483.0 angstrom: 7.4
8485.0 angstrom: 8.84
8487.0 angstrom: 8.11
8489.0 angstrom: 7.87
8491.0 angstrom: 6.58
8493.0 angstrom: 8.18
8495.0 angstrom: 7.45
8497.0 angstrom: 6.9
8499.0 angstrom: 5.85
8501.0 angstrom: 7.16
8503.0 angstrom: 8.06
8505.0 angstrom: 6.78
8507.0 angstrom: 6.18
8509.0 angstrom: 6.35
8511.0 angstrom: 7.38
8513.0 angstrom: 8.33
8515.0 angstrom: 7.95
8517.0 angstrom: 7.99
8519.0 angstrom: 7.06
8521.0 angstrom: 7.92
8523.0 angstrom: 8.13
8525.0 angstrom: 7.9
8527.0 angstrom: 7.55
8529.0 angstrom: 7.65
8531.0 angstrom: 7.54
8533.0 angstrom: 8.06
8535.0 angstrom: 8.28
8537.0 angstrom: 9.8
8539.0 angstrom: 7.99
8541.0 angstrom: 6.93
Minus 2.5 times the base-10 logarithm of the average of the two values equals -2.34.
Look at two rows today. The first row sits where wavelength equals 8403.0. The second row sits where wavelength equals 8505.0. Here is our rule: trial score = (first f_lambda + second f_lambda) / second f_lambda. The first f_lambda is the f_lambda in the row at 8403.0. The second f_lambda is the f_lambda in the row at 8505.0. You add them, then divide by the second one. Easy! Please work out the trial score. 1.86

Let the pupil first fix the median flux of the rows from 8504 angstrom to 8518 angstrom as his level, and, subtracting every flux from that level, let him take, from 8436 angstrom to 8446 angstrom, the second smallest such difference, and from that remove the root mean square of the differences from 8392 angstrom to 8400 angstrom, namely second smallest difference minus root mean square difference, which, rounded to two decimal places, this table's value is -2.26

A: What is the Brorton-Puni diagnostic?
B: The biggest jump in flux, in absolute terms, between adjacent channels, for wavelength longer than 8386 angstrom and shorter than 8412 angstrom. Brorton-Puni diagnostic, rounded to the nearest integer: 6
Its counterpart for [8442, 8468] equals 5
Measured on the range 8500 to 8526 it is 1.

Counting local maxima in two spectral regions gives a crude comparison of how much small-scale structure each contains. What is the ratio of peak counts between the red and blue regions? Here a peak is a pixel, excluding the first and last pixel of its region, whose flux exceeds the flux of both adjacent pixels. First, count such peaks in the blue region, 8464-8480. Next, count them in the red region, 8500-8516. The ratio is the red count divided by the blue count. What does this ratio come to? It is 2.0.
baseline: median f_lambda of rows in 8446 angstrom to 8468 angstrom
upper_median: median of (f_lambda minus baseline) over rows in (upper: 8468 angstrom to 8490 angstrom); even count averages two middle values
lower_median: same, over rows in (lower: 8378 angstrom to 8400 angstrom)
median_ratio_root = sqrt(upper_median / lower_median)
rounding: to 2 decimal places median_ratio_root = 0.81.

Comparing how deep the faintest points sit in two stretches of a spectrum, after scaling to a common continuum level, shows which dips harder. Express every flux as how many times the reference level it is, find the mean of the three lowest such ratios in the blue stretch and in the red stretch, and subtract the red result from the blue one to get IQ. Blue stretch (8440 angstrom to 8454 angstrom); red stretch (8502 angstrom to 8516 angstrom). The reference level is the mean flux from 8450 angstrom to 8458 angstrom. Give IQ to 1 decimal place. 0.1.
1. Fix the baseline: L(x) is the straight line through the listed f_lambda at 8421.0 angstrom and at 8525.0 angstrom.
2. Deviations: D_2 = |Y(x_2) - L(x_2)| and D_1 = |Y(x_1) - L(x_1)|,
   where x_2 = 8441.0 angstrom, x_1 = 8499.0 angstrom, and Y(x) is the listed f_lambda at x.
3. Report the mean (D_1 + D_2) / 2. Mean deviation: 1.03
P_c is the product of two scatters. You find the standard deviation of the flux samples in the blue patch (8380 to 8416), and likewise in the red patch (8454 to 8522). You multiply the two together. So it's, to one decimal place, 1.4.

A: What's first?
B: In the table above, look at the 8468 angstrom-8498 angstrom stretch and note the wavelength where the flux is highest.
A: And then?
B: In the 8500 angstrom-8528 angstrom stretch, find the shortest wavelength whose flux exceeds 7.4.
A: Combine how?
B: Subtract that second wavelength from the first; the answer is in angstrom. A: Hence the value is -28 angstrom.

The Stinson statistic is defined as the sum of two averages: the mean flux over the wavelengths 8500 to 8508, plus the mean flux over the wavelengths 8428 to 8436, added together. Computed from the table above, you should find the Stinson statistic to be 15.4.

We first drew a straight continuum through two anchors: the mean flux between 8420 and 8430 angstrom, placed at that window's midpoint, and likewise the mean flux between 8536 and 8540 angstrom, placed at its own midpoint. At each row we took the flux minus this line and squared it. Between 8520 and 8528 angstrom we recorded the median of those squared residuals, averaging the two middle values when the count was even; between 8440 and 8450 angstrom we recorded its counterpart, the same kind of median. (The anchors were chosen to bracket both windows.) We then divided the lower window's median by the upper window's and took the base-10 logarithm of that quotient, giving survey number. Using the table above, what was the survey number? -0.2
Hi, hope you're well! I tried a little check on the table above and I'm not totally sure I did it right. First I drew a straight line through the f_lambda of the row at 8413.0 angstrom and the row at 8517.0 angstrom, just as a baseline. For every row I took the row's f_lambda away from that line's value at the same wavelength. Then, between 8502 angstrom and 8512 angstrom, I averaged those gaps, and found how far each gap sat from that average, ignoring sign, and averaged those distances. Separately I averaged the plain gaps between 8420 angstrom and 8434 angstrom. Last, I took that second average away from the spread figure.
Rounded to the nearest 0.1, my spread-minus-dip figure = 0.1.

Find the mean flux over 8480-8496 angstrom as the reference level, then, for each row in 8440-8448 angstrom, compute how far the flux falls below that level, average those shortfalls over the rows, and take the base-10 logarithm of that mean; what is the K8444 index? -1.1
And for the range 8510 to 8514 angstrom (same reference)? -1.2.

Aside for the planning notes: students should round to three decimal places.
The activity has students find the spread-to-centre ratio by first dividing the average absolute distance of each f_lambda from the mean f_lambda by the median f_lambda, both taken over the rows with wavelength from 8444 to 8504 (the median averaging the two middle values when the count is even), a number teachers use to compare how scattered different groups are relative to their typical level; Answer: 0.121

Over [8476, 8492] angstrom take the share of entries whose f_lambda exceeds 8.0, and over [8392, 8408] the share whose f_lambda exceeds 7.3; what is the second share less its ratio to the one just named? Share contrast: -0.9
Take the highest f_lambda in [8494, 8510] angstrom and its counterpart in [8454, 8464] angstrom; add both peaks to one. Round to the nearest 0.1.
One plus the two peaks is 17.1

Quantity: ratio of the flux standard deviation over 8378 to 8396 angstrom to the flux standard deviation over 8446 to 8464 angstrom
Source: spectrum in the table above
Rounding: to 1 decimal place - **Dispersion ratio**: 1.0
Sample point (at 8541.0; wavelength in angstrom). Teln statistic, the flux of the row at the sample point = 6.93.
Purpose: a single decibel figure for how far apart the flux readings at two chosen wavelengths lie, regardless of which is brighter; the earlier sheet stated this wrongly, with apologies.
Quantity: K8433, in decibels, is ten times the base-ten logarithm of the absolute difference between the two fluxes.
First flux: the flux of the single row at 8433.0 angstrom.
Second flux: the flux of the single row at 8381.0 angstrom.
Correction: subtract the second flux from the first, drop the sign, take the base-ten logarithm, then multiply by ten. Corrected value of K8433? 1.5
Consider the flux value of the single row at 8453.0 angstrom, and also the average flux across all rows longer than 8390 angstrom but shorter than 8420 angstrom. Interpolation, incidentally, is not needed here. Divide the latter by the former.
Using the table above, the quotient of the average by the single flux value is 1.3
